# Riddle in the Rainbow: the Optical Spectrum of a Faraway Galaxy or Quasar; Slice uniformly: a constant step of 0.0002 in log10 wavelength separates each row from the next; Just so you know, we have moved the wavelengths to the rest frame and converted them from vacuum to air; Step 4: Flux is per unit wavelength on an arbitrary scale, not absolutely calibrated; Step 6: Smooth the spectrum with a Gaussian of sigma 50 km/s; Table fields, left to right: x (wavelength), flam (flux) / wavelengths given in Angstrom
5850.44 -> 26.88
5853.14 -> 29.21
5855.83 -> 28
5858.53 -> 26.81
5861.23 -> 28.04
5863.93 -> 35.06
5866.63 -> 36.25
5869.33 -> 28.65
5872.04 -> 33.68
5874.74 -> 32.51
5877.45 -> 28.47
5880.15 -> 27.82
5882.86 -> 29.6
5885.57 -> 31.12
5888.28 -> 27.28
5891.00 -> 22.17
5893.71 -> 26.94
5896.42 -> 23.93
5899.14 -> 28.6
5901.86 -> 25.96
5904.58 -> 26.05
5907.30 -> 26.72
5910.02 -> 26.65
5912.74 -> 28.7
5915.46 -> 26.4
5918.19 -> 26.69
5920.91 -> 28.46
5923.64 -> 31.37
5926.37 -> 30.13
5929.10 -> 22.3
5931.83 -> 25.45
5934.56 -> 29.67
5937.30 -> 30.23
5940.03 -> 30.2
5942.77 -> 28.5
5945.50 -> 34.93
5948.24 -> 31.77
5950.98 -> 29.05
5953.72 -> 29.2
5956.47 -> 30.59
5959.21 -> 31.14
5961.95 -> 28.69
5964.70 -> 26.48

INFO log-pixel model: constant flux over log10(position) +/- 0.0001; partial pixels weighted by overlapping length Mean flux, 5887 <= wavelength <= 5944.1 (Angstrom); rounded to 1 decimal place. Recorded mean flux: 27.3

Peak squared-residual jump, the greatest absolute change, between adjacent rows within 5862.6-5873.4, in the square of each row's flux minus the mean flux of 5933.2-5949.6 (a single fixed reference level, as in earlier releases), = 24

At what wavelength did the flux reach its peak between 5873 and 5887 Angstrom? 5874.74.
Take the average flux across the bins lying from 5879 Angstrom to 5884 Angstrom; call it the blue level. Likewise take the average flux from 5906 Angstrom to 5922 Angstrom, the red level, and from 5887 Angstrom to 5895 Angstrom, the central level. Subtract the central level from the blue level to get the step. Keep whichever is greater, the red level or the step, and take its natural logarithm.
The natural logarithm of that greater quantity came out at 3.306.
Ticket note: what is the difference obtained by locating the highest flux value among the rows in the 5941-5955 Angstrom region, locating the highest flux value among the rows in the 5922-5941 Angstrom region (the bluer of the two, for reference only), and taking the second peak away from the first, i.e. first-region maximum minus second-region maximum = 4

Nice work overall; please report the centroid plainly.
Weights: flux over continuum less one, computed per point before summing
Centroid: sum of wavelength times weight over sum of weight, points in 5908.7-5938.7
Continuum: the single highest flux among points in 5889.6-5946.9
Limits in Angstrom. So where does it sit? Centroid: 5923.2 Angstrom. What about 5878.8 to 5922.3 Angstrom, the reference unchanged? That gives 5900.9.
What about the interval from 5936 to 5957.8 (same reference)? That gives 5947.0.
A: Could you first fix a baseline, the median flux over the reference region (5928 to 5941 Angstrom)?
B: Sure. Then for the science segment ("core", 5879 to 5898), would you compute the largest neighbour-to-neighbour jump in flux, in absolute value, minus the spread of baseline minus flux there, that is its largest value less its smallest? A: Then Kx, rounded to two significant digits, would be -3.8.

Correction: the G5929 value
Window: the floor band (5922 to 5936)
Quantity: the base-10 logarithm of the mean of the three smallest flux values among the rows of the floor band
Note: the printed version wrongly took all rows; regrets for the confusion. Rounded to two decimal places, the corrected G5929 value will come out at 1.41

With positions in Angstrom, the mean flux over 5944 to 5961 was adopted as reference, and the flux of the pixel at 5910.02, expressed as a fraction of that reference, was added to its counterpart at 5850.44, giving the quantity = 1.72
